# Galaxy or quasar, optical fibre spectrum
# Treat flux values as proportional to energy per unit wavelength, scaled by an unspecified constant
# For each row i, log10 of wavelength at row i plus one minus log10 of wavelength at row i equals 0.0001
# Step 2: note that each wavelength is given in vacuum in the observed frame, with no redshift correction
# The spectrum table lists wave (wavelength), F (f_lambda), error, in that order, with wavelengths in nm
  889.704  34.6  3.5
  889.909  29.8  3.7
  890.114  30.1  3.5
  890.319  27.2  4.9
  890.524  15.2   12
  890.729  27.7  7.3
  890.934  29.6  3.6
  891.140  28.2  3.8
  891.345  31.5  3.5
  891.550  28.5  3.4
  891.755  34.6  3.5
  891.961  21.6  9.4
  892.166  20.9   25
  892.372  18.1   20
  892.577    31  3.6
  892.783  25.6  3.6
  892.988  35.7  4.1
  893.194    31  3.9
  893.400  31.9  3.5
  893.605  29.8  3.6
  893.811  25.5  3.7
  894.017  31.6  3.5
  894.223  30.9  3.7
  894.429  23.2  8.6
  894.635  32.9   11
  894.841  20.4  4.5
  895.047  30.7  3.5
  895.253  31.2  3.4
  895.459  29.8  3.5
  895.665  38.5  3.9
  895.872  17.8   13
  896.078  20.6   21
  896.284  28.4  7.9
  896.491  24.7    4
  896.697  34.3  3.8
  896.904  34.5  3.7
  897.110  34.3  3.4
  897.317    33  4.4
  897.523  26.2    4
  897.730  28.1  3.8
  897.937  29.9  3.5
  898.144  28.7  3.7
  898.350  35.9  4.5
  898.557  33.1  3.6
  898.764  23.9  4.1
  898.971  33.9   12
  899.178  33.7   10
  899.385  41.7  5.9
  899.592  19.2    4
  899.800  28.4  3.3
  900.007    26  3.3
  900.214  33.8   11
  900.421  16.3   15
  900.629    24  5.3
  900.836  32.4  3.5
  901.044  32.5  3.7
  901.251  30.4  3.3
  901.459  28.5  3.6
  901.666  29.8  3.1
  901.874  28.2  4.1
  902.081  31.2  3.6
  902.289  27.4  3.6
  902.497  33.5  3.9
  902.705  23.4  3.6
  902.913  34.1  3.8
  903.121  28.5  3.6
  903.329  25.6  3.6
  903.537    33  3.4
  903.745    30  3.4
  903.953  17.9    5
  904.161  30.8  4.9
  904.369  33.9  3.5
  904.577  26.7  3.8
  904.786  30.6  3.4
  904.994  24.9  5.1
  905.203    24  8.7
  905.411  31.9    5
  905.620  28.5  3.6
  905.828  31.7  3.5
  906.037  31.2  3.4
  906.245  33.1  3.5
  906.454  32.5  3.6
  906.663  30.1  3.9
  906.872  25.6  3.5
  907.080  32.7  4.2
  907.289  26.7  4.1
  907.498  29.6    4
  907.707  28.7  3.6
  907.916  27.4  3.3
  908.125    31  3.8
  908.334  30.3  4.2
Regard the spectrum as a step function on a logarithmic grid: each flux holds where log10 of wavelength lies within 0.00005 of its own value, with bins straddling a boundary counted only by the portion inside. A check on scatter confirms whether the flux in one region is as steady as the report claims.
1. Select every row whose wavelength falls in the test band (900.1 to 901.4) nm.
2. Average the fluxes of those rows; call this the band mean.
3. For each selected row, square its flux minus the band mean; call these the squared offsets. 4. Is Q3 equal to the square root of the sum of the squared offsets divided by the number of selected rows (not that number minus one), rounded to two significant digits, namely 6.2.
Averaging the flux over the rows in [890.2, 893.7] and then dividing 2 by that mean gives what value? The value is 0.0726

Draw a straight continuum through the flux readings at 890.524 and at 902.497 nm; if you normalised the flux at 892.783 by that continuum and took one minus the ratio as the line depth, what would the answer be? -0.37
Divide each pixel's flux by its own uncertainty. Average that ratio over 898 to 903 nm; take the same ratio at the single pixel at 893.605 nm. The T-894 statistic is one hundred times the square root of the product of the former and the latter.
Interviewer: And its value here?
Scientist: 757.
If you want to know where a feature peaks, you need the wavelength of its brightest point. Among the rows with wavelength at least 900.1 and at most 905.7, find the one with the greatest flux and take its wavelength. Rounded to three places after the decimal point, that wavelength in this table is 902.913 nm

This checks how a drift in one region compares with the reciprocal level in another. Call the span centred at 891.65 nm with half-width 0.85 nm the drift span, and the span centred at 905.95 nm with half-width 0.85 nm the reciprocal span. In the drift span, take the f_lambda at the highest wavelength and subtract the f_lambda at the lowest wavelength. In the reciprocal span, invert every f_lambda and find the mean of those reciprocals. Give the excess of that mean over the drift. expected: 12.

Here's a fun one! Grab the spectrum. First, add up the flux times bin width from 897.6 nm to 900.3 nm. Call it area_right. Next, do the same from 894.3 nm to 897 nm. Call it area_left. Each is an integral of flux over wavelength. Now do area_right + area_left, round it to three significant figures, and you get 158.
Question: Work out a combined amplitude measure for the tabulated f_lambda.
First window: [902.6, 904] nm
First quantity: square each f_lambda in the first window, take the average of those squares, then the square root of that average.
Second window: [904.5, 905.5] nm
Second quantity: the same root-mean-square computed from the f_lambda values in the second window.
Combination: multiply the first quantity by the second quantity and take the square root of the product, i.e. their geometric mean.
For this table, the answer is 27.9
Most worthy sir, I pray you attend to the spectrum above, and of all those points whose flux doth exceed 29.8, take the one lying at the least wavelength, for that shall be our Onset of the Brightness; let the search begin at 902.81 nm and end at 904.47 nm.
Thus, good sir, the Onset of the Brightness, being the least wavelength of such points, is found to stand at 902.913 nm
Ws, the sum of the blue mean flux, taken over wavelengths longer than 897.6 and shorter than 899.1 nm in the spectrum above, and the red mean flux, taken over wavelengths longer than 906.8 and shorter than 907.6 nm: 59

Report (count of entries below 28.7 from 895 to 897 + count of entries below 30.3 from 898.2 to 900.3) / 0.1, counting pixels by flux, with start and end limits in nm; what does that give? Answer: 80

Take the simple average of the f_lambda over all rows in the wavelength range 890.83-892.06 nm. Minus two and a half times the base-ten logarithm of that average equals -3.656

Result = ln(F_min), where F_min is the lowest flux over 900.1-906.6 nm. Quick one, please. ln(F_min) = 2.79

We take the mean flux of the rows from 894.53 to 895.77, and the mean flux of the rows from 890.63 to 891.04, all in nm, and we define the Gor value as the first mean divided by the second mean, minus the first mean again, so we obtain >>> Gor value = -29.5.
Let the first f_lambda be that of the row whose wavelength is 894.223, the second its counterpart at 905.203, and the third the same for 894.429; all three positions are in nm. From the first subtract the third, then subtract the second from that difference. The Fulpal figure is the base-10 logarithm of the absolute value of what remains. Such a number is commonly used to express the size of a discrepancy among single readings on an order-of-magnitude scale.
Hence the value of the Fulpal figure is 1.21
